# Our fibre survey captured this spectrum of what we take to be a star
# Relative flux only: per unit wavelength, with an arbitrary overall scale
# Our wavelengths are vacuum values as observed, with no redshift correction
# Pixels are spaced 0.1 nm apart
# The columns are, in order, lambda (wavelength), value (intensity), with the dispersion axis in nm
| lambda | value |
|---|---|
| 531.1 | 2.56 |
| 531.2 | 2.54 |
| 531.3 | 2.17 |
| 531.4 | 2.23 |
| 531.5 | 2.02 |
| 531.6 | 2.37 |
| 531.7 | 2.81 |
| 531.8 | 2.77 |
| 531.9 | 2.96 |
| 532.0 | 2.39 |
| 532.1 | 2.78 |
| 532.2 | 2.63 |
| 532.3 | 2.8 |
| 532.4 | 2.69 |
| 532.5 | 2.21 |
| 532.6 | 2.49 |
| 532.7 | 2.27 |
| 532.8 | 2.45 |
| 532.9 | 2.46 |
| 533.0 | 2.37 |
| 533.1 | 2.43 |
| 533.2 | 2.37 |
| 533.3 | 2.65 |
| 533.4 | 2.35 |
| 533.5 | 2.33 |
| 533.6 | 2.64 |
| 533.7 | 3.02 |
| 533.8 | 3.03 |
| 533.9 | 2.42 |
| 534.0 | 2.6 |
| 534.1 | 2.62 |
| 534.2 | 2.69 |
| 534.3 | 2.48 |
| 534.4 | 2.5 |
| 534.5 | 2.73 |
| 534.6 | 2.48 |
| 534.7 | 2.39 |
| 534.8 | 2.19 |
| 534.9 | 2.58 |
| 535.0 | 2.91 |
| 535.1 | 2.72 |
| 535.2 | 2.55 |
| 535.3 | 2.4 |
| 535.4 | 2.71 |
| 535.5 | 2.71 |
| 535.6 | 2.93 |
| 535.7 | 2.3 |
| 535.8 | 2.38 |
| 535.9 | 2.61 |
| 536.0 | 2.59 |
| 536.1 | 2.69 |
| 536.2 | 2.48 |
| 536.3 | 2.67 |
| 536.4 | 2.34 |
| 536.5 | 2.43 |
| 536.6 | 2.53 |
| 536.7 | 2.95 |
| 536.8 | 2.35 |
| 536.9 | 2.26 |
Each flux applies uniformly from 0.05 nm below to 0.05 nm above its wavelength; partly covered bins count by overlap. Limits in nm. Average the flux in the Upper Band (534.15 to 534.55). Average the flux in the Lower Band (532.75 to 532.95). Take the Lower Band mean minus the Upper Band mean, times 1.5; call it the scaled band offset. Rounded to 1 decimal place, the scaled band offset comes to -0.2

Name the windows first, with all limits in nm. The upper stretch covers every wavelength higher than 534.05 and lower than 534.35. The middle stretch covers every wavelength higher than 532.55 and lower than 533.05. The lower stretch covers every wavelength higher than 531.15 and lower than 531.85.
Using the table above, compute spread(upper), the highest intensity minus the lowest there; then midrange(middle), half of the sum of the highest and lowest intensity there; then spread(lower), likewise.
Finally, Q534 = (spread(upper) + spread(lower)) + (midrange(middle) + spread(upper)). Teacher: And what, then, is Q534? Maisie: 3.59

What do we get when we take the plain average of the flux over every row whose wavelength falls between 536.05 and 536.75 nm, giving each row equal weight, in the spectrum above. 2.58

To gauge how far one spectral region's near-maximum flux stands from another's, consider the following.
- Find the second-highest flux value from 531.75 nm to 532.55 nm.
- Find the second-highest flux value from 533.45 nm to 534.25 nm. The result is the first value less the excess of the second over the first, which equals 2.58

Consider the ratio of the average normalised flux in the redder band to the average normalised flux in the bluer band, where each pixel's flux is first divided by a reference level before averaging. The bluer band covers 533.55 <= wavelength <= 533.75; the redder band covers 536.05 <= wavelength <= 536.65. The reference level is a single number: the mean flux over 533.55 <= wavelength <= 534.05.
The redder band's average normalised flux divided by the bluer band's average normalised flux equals 0.89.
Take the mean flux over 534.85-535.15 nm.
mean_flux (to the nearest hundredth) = 2.74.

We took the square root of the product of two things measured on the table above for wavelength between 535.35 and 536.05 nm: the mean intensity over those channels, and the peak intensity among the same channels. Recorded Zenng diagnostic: 2.762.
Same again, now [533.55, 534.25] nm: 2.869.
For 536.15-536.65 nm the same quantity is 2.578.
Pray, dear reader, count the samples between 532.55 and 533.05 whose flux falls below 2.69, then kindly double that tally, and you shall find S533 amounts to 10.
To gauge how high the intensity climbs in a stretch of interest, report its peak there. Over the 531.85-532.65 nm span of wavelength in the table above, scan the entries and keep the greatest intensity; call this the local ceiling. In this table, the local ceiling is 2.96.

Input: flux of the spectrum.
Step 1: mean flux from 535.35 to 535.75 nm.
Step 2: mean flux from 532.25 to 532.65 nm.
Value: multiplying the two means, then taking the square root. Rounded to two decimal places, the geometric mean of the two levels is 2.60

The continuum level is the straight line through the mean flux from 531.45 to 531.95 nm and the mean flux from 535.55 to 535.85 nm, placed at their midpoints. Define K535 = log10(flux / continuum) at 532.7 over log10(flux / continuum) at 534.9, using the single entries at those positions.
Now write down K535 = -9.6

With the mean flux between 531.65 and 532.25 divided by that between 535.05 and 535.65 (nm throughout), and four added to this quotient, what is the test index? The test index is 5.02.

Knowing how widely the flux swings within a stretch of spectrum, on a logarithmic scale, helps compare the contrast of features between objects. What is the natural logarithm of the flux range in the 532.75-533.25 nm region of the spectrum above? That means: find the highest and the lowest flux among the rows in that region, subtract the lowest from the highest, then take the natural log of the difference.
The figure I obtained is -2.41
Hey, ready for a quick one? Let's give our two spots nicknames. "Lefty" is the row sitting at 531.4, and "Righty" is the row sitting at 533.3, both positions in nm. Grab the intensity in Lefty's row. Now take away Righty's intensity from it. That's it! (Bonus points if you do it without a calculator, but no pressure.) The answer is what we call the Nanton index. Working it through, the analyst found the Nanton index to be -0.42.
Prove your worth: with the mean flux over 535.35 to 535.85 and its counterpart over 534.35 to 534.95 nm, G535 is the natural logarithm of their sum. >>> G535 1.626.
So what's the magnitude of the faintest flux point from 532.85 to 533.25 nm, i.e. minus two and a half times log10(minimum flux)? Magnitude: -0.94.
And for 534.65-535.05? -0.85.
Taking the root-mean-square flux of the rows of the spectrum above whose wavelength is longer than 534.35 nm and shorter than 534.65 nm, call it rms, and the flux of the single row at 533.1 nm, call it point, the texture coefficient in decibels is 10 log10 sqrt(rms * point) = 3.98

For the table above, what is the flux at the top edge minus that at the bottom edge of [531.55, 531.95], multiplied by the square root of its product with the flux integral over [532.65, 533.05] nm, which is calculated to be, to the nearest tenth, 0.4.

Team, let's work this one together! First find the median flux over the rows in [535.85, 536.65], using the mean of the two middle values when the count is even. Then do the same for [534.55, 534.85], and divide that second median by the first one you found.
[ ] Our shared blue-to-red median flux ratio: 0.93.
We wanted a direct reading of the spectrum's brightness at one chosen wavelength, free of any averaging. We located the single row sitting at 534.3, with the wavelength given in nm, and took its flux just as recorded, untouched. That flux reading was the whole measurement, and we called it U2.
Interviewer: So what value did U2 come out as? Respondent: 2.48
